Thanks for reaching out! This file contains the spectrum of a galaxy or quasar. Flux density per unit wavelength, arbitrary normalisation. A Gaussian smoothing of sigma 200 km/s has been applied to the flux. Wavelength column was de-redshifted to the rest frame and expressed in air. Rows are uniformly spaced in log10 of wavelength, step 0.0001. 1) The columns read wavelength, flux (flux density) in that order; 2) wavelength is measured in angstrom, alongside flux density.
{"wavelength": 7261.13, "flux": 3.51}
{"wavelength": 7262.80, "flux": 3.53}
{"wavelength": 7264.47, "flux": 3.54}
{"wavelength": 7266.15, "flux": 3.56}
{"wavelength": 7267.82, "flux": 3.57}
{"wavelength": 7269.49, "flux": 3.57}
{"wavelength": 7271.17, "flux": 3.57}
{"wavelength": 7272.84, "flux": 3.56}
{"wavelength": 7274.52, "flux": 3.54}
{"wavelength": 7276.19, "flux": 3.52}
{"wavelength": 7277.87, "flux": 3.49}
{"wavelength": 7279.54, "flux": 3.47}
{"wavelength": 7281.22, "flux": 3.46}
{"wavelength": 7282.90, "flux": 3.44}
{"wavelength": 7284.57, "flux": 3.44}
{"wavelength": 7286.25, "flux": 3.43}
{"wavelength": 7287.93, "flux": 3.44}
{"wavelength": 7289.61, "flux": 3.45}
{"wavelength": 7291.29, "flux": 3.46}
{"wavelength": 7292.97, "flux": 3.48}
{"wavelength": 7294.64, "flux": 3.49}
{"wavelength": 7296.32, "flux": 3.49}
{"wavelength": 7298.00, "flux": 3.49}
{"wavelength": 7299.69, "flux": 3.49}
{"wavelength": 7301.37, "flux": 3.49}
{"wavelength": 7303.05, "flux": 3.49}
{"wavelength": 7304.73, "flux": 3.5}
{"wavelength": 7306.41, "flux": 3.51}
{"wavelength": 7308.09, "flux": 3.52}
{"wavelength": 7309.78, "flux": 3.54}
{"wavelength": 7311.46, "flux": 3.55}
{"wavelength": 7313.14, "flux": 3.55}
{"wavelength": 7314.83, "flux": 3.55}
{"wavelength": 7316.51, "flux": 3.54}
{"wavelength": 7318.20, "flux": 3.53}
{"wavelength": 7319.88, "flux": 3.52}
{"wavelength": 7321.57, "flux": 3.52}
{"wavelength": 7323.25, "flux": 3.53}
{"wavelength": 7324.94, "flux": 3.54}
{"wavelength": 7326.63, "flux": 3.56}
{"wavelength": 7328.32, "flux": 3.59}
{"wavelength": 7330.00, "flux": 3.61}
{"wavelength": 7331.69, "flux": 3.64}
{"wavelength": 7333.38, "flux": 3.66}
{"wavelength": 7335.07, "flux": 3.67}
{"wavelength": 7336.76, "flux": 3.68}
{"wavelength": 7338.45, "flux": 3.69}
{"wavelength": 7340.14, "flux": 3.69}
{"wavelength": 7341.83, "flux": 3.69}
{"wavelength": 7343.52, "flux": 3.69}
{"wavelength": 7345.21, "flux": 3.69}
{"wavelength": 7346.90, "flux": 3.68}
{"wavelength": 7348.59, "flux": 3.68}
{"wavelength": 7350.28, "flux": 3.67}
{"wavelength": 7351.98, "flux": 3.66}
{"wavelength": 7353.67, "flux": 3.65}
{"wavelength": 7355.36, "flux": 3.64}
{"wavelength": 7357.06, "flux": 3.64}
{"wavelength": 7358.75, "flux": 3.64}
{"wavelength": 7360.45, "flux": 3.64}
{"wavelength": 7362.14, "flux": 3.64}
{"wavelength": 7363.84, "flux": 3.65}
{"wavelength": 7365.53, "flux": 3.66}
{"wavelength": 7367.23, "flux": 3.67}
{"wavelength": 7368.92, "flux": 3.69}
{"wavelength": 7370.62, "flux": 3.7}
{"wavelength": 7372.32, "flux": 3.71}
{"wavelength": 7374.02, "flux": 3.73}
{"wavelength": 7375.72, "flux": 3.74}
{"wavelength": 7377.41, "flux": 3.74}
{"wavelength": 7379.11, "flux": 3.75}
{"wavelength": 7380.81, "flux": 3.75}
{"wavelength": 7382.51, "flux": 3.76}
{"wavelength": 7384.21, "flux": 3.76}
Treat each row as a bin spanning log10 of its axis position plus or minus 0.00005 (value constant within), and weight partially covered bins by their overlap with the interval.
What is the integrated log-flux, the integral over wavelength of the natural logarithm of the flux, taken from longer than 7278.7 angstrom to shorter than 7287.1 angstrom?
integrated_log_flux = 10.4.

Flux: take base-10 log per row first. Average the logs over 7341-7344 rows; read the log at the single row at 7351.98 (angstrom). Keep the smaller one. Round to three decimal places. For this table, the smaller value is 0.563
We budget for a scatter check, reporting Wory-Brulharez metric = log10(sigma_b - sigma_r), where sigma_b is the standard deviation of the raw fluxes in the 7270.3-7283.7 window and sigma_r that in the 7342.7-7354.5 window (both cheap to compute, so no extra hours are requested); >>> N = -1.5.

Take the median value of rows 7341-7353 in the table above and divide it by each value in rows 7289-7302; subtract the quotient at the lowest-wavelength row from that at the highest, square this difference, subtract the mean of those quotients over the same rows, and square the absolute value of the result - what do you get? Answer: 1.12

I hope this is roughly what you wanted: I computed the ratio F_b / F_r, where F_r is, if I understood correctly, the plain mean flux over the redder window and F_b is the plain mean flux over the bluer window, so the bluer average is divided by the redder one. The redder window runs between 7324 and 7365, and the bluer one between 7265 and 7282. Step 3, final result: 0.968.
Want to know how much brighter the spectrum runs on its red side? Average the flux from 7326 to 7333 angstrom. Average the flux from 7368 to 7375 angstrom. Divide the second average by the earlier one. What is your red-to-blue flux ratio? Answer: 1.03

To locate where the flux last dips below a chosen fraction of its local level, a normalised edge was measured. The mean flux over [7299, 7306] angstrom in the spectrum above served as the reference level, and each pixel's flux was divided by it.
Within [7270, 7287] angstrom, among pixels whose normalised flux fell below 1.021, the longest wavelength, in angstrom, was 7286.25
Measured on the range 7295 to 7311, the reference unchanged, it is 7309.78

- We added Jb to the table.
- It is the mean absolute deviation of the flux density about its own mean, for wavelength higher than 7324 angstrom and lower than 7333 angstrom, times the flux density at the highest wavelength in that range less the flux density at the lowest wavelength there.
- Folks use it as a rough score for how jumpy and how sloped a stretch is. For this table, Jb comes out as 0.0030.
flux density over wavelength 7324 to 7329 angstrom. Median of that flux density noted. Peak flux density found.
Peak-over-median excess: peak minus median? 0.0300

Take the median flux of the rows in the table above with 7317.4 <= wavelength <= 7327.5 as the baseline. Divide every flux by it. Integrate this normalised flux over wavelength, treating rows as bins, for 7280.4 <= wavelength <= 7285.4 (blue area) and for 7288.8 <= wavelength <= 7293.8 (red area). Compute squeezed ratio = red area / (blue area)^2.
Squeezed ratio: 0.205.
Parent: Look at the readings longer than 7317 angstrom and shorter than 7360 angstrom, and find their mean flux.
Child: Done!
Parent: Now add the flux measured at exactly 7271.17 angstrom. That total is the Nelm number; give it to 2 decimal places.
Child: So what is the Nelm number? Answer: 7.20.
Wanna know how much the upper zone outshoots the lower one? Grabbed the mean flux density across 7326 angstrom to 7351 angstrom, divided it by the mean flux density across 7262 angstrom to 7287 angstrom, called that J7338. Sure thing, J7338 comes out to 1.04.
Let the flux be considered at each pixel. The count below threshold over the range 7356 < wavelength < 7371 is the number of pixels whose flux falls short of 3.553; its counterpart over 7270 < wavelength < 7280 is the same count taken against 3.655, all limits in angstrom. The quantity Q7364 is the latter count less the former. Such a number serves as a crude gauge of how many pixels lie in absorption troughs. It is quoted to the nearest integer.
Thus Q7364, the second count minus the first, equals 6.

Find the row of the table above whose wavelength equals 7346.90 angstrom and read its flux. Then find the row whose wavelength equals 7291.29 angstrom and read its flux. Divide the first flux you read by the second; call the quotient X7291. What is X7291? 1.06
